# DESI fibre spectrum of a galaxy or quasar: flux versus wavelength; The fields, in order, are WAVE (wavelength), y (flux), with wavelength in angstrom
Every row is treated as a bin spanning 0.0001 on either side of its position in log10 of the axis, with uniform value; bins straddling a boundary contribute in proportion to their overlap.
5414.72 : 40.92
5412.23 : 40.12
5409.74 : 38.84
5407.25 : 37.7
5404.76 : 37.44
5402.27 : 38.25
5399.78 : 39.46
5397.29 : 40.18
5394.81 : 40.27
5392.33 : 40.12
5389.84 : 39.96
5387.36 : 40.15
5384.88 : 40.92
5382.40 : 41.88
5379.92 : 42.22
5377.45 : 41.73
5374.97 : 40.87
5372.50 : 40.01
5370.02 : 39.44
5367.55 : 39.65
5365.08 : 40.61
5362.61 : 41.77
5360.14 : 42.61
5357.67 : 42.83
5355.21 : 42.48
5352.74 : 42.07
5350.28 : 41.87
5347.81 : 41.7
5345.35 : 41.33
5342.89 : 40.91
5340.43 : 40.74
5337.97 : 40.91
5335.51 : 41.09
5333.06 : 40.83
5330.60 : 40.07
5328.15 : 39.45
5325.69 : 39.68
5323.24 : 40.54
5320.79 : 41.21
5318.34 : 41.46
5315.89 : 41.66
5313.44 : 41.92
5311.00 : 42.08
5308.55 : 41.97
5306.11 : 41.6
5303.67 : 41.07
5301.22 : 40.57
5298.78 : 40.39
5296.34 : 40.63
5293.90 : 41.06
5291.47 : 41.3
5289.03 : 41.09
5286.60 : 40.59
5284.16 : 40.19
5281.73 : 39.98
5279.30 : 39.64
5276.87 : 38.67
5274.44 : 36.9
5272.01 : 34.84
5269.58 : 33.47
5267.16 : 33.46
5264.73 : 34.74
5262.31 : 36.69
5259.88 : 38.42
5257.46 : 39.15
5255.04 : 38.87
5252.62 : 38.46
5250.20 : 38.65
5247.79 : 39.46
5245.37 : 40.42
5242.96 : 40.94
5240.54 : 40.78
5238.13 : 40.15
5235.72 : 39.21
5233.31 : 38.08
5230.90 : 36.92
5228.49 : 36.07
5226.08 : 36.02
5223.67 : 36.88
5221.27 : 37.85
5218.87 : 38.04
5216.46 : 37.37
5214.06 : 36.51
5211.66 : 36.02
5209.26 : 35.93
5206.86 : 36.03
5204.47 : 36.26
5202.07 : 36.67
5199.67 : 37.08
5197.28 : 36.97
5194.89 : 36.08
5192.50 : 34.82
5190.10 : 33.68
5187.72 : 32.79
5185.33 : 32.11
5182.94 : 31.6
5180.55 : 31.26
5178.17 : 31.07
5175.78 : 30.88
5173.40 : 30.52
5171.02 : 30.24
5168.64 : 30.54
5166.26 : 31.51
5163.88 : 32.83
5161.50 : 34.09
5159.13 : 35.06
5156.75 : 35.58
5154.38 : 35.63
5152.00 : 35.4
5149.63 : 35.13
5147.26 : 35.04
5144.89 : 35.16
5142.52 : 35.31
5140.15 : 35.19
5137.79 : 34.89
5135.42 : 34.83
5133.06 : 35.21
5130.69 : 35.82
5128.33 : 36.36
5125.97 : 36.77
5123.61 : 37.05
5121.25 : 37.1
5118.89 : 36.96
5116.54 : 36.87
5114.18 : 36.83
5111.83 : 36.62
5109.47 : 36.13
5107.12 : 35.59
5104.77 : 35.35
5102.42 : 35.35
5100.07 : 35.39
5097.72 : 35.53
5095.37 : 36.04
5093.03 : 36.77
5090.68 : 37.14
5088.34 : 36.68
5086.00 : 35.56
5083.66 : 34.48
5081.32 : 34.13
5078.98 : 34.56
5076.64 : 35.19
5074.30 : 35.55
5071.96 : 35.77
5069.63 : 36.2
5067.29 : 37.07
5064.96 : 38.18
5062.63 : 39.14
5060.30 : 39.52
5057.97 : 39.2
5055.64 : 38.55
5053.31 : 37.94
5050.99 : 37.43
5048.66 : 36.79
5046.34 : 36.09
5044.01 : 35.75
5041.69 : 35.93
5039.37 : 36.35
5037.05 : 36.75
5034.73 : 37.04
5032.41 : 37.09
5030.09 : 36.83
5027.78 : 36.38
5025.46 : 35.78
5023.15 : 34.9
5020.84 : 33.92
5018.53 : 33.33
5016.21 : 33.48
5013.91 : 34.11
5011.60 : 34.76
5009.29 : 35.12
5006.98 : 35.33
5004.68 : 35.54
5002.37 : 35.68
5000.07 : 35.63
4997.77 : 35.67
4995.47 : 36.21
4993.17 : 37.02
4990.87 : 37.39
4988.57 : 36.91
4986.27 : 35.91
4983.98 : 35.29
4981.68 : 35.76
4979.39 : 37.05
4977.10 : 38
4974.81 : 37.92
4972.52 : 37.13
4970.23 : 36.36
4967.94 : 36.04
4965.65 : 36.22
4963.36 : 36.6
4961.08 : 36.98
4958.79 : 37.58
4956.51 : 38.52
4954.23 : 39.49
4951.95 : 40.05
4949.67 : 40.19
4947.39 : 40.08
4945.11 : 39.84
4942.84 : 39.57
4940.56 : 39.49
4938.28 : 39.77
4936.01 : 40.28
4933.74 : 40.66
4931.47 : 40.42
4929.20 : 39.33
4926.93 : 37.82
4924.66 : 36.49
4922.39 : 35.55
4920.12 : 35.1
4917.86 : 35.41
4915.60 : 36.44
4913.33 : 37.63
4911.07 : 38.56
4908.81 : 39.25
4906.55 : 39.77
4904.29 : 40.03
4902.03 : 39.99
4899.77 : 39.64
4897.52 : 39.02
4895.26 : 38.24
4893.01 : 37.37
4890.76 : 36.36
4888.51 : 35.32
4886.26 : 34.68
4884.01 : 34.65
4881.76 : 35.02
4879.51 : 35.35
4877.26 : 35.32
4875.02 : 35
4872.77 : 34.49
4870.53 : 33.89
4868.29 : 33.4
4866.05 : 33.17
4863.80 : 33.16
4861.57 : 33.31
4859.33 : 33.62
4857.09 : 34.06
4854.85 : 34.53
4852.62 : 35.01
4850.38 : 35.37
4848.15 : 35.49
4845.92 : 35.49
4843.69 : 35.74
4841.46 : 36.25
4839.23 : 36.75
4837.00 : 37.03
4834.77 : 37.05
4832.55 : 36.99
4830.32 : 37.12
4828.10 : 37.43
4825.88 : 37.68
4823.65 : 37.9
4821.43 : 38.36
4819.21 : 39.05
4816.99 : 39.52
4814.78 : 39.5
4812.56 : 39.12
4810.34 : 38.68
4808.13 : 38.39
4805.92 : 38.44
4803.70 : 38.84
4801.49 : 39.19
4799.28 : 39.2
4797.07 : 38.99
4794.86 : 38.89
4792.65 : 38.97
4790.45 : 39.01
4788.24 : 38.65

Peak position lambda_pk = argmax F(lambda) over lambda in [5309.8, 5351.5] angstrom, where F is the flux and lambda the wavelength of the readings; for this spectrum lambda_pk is 5311.00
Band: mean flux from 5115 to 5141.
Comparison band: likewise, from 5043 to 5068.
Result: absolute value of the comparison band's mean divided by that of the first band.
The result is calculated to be 1.05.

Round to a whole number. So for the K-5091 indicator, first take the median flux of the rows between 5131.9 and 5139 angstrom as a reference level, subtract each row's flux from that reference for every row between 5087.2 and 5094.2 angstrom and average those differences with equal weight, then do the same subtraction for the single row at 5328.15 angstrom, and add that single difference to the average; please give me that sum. -7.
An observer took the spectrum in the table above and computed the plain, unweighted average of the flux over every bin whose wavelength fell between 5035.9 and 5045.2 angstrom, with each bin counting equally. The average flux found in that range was 36.2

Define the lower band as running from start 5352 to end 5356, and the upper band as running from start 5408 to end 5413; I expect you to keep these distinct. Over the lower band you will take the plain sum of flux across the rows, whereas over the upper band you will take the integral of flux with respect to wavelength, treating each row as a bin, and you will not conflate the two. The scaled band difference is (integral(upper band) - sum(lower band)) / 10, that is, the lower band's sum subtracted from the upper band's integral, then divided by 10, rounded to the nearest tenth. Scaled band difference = 11.2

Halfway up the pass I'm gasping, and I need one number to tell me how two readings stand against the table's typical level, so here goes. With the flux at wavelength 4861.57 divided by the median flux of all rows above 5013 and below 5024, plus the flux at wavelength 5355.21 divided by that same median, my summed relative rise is 2.23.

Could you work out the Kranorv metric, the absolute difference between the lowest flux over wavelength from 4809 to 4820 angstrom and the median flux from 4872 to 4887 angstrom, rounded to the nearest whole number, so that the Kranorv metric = 4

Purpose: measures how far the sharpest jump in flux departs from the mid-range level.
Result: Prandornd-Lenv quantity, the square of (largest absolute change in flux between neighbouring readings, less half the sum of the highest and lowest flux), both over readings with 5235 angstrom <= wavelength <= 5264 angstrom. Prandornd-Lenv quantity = 1375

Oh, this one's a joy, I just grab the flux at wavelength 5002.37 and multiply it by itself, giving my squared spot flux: 1273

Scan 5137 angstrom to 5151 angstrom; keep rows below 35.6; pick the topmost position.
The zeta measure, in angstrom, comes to 5149.63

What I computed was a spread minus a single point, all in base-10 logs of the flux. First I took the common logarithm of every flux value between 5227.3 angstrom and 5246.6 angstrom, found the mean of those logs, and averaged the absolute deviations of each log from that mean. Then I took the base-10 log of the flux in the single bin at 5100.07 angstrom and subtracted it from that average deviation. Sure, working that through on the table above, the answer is -1.53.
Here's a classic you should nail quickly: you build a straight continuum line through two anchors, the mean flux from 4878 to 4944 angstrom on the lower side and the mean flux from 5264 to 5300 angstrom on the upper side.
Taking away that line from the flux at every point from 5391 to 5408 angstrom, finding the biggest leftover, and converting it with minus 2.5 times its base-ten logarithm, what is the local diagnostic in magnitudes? -0.5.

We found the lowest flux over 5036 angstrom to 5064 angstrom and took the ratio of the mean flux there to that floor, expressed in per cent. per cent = 105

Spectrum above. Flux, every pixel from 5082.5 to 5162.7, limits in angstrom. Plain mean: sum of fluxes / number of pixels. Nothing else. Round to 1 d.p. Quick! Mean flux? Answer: 35.8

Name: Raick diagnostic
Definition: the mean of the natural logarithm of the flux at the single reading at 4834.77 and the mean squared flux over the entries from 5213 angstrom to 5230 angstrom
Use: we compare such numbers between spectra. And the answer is 685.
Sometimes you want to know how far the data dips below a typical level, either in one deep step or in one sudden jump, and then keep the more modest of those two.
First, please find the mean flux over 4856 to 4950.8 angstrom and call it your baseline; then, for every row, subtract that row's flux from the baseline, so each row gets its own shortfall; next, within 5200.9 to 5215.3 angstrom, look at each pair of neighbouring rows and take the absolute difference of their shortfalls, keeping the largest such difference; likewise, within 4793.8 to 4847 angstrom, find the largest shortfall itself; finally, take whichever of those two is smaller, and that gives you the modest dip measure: 0.49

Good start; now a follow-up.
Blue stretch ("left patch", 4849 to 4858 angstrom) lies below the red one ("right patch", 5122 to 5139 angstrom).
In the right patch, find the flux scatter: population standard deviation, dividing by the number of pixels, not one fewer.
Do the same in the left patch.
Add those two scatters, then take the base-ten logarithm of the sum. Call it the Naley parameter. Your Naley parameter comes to 0.12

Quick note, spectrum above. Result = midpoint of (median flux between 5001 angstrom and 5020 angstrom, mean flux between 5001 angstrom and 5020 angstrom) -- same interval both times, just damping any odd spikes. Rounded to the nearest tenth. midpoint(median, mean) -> 34.8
